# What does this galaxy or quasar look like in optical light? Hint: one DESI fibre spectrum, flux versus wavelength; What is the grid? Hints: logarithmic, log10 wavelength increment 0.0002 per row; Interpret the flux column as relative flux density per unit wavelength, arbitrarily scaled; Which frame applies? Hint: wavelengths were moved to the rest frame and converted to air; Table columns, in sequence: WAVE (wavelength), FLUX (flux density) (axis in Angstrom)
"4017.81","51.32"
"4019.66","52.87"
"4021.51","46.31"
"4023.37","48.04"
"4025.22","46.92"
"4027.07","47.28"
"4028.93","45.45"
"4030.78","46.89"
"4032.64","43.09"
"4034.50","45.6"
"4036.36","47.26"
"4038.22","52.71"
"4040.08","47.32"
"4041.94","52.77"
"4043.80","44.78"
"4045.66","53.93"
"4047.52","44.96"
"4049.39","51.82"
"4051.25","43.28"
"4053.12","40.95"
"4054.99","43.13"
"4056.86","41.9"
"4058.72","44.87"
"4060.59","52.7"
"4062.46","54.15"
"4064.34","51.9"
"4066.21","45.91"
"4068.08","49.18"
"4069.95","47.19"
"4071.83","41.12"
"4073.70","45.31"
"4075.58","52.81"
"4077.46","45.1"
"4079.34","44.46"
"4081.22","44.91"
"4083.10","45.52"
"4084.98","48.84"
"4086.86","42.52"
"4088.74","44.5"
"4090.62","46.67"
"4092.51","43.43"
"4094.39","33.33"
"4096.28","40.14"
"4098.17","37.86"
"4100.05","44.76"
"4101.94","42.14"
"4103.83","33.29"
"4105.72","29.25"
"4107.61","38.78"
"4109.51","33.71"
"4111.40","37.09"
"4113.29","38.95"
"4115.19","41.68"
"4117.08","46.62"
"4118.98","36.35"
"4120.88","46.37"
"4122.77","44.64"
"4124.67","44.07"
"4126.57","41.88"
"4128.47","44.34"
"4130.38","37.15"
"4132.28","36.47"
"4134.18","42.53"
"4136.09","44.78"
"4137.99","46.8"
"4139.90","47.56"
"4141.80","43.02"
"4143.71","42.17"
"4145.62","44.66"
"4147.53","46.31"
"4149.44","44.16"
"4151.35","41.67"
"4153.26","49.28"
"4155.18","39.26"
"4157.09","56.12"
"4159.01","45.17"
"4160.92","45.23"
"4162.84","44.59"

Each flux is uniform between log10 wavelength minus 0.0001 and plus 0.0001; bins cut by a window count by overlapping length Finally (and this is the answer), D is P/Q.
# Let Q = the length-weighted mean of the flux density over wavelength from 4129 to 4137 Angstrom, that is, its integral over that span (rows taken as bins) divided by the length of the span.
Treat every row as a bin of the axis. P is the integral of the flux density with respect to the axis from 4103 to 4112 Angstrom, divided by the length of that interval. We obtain 0.85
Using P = 34.3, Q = 40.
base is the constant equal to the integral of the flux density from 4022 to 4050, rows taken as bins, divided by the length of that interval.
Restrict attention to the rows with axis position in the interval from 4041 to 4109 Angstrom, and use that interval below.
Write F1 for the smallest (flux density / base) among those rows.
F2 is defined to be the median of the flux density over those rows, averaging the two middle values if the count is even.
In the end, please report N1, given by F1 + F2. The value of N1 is 45.4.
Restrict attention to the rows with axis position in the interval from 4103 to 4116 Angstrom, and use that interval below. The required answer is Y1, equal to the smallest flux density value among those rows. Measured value 29.25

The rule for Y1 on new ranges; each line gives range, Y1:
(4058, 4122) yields 29.25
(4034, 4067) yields 40.95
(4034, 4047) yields 44.78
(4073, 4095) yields 33.33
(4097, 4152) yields 29.25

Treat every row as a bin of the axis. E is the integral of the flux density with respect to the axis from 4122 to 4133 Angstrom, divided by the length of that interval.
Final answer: 41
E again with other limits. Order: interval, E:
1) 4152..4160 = 47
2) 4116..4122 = 43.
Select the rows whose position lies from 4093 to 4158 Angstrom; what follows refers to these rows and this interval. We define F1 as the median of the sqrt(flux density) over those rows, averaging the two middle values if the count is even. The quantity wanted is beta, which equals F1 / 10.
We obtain 0.649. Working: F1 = 6.49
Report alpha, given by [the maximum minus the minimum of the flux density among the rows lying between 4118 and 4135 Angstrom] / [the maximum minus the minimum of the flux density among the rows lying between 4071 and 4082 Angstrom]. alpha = 0.9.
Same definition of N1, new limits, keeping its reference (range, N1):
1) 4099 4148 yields 43.0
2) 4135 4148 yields 45.7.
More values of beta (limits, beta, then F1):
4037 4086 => 0.676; 6.76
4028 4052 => 0.685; 6.85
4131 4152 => 0.665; 6.65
